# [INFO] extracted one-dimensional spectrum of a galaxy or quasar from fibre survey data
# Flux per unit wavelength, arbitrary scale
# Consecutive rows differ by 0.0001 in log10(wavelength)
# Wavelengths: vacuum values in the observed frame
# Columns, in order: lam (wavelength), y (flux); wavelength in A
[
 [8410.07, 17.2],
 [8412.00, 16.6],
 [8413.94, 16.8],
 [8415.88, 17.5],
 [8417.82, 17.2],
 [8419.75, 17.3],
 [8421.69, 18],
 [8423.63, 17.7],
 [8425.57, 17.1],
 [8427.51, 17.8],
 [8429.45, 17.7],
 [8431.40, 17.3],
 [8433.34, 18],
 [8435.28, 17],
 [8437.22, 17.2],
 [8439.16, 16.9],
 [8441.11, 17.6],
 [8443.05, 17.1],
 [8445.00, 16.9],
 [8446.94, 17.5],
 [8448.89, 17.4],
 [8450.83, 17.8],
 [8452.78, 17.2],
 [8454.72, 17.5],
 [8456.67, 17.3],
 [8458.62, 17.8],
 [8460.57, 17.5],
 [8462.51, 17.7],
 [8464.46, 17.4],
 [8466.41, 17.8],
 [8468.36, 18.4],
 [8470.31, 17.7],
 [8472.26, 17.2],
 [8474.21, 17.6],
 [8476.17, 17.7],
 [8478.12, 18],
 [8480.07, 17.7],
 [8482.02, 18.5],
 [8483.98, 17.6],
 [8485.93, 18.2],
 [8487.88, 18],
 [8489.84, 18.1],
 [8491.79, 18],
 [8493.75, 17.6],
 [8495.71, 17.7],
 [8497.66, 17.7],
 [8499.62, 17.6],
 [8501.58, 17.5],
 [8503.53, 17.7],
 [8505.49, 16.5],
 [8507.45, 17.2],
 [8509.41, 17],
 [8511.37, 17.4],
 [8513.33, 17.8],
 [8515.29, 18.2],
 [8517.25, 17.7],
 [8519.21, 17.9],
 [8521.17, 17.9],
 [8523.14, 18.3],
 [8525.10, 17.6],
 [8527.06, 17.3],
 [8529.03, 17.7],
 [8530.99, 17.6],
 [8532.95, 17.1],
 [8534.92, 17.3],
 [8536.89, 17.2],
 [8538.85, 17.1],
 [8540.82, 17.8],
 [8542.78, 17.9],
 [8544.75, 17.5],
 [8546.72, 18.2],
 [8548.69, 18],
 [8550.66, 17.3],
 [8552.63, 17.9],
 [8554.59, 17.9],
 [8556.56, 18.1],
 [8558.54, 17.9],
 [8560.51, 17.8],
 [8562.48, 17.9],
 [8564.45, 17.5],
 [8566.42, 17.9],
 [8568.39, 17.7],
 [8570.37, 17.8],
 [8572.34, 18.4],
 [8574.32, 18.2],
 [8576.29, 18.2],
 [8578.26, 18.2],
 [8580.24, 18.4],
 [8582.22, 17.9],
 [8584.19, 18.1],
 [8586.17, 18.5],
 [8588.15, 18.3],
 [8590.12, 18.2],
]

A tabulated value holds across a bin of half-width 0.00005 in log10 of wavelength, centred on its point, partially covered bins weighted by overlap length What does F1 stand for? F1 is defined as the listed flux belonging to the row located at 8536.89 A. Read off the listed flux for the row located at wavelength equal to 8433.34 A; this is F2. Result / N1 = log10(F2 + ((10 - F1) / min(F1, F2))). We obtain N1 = 1.25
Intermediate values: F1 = 17.2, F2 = 18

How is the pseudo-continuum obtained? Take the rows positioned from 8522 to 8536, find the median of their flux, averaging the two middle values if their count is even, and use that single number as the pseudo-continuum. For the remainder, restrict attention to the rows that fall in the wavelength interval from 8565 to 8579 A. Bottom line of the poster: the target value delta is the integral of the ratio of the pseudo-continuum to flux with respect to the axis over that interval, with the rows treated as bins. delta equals 13.7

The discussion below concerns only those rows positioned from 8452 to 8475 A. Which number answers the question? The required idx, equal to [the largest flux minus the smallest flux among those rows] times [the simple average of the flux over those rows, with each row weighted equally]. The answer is 21.1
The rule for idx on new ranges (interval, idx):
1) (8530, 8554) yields 19.3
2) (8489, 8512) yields 28.0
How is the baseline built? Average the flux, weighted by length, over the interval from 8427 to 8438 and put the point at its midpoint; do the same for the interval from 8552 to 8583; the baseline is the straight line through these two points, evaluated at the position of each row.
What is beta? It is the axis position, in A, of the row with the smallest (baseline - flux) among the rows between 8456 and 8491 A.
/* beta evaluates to 8482.02 A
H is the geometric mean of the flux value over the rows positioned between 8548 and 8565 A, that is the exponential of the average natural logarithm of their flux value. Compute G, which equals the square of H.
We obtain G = 317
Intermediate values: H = 17.8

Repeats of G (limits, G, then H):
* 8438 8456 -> 300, 17.3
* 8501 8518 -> 304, 17.4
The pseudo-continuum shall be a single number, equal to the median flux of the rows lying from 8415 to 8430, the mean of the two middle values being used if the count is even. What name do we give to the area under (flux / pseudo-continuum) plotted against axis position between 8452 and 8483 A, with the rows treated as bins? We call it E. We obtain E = 31.2 A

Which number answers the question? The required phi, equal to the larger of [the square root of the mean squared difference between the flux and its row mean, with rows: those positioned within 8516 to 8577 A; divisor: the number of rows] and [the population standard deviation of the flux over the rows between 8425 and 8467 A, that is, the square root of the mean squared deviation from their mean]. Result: 0.342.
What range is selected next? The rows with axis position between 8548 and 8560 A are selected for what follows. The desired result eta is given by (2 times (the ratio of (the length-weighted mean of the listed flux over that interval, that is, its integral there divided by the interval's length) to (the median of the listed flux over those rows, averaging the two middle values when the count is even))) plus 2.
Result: 3.99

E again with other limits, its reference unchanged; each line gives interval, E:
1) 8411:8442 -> 30.6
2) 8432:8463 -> 30.6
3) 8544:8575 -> 31.5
